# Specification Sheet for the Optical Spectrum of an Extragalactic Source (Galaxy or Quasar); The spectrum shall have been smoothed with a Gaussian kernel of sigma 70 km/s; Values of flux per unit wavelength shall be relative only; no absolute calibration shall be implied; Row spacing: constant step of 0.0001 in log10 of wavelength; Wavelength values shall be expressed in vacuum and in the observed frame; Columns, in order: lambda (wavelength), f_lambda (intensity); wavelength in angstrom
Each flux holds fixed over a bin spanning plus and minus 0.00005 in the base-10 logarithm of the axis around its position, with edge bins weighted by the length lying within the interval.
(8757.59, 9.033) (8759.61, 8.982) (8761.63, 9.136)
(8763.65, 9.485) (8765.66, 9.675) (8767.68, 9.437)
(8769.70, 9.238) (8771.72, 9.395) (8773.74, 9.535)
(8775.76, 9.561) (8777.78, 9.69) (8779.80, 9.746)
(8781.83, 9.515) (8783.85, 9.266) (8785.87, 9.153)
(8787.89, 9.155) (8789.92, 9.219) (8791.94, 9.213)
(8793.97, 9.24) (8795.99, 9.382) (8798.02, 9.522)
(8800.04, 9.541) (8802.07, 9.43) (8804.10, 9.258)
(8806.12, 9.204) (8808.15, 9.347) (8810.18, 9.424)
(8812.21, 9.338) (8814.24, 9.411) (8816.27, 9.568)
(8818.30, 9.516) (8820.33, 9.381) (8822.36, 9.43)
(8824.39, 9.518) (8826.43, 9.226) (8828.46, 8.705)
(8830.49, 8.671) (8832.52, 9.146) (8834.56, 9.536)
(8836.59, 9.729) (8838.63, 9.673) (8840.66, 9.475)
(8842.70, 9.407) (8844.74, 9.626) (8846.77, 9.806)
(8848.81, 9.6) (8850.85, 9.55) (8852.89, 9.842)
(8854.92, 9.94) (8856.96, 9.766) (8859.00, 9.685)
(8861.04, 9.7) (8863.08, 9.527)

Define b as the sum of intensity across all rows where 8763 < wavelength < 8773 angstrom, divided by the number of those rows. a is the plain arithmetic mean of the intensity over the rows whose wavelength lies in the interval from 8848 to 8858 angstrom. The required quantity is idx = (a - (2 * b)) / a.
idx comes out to -0.94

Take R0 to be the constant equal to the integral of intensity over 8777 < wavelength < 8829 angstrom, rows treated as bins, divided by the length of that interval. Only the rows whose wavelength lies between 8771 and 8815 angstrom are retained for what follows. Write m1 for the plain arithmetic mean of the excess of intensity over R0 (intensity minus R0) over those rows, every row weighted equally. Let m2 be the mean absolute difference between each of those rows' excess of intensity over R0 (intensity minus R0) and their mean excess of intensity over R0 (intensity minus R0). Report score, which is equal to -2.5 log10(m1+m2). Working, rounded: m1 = 0.023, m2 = 0.14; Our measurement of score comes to 1.99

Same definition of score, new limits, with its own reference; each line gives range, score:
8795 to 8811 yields 2.36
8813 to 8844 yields 1.64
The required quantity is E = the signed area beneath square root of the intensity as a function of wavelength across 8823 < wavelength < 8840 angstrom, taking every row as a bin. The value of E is 51.8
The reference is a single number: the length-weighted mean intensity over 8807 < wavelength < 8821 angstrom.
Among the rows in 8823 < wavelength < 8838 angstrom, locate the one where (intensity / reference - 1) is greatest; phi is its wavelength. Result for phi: 8836.59 angstrom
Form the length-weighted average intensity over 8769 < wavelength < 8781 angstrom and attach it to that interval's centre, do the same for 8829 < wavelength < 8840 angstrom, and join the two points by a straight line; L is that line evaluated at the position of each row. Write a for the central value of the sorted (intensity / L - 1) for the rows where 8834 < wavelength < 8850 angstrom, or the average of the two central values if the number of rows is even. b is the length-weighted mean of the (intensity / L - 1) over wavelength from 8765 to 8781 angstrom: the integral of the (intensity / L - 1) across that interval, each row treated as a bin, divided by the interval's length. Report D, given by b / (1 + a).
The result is -0.001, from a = 0.035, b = -0.001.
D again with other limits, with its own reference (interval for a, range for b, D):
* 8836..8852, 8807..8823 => 0.003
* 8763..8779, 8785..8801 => -0.018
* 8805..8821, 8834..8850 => 0.032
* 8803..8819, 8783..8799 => -0.022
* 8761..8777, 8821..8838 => -0.010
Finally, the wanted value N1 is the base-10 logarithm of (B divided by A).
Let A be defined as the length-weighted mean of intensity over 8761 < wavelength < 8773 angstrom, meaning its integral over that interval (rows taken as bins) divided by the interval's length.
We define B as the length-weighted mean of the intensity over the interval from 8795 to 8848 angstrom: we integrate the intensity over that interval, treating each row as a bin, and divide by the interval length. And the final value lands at -0.0006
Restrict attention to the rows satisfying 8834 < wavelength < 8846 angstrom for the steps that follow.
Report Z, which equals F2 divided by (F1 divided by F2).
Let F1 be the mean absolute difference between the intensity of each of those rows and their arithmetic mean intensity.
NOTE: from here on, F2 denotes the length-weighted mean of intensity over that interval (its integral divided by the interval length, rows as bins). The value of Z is 903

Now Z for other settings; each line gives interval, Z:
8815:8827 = 947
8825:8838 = 257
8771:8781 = 866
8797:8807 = 690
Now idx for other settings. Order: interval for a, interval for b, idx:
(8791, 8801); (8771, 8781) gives -1.04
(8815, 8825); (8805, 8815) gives -0.97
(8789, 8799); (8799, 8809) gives -1.01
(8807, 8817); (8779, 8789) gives -0.99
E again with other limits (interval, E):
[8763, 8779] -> 49.4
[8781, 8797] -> 48.7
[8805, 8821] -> 49.1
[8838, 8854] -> 49.7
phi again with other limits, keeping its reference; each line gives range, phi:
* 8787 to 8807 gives 8800.04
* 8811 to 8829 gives 8816.27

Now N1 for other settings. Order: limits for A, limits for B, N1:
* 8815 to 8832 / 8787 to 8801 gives 0.0033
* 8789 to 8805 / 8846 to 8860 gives 0.0177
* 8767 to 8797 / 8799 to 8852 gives 0.0011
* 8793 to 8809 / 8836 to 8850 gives 0.0109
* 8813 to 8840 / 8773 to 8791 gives 0.0035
